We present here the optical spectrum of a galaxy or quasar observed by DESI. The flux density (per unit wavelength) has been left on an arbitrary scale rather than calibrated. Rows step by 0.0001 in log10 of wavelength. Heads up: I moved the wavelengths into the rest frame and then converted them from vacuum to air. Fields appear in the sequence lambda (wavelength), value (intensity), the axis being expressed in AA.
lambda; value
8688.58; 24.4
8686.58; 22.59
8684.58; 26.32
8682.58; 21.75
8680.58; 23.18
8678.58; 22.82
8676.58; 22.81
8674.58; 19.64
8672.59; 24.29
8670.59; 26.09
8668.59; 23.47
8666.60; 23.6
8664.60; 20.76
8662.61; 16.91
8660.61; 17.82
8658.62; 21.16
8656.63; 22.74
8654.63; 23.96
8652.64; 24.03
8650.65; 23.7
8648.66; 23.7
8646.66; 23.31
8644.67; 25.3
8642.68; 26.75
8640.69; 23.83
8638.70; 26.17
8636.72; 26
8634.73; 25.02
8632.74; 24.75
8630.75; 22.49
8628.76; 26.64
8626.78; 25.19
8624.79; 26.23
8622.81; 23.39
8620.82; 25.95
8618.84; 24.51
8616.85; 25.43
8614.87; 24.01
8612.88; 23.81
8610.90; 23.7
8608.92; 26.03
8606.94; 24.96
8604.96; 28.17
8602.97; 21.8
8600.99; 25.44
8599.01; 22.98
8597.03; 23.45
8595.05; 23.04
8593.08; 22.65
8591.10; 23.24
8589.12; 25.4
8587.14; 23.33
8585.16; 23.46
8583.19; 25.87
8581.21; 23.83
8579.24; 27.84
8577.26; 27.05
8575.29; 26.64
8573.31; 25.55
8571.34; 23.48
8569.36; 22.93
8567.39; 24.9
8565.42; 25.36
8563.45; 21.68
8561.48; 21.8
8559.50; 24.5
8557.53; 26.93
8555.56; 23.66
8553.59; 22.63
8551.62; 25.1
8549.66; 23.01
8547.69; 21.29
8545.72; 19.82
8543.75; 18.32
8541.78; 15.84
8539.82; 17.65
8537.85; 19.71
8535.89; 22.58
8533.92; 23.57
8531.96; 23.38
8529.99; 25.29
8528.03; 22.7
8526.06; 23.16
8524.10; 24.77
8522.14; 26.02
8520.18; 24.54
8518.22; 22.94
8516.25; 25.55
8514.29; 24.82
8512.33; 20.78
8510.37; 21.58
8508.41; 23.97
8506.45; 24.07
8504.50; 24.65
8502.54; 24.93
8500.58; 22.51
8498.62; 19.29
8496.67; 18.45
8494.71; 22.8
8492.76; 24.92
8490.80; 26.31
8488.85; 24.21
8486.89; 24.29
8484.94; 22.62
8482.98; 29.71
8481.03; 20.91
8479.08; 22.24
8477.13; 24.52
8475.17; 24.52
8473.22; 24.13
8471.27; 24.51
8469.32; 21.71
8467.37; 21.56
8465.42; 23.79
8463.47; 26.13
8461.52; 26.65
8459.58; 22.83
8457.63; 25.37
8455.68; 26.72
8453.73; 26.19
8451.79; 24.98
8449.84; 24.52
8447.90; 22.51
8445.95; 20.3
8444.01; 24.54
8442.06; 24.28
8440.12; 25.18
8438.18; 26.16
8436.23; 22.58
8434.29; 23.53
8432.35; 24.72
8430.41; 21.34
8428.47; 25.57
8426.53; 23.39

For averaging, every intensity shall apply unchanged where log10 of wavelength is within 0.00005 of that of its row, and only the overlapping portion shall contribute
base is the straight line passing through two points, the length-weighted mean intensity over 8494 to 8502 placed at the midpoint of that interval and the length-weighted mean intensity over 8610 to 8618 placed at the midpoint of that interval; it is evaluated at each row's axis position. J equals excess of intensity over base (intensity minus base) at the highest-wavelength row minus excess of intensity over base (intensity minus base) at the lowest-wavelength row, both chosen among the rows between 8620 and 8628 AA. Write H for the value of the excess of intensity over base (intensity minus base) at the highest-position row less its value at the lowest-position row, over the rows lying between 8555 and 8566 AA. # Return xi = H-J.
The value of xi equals 2.3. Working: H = 1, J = -0.9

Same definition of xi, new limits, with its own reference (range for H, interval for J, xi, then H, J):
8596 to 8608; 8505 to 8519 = 2.7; 1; -1.5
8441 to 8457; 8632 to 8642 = 3.2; 2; -1.1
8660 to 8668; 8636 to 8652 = 8.3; 6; -2.7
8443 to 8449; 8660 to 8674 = -8.3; -2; 6.1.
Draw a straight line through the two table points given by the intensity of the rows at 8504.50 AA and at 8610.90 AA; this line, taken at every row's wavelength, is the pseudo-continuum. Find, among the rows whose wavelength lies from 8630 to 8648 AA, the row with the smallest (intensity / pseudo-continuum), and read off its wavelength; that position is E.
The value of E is 8630.75 AA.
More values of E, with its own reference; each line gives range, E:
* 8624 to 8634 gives 8630.75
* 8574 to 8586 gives 8585.16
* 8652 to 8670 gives 8662.61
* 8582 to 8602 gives 8593.08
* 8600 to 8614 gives 8602.97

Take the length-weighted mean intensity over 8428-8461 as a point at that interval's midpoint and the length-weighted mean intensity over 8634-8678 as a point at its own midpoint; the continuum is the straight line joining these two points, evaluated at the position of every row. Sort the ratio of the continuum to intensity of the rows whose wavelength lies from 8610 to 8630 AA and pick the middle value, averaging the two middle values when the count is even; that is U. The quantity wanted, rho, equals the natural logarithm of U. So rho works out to -0.06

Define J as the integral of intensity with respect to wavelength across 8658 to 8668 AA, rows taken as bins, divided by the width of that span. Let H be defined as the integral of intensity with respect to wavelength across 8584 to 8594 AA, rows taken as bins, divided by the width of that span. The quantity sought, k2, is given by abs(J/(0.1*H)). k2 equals 8.5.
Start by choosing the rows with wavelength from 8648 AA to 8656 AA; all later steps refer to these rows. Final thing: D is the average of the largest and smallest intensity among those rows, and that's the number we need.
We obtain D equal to 23.9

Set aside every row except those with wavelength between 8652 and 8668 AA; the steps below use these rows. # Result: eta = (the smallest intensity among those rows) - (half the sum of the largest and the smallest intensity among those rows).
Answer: -3.6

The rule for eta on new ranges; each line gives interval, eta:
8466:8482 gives -1.8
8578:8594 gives -2.6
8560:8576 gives -2.5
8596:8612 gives -3.2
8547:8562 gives -2.8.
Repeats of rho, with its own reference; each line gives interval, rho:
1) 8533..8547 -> 0.19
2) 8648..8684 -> 0.00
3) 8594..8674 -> -0.03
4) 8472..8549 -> 0.02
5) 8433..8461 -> -0.01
